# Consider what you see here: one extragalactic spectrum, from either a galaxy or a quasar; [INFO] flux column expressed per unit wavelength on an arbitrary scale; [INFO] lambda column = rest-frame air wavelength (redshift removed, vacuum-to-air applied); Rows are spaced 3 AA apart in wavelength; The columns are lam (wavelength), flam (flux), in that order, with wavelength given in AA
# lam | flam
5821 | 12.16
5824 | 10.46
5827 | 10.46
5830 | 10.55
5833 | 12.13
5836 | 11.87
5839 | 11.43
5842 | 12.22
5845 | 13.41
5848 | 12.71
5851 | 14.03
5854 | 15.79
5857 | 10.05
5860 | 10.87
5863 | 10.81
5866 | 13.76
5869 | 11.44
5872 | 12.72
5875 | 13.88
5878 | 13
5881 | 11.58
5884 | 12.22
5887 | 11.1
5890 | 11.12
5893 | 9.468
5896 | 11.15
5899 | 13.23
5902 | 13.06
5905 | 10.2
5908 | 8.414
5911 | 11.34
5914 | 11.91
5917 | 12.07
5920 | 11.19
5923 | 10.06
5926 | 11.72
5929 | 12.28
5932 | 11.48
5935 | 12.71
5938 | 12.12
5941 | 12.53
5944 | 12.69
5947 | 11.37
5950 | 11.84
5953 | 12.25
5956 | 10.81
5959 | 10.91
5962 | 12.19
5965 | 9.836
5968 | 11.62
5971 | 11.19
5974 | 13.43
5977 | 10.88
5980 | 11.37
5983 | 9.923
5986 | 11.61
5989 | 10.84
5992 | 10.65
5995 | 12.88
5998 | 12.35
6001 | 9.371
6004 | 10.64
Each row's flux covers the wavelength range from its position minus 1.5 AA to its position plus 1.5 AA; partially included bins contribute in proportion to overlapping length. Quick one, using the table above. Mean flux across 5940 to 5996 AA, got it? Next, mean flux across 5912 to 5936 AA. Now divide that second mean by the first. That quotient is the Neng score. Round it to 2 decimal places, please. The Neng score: 1.01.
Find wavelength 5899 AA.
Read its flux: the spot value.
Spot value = 13.23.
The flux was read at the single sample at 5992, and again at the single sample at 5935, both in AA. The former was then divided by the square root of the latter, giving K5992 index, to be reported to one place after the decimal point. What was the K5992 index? 3.0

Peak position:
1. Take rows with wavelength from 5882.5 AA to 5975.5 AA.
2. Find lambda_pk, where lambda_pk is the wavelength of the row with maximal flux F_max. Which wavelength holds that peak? 5974 AA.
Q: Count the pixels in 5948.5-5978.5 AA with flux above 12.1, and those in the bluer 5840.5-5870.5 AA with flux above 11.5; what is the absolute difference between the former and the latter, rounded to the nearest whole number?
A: 3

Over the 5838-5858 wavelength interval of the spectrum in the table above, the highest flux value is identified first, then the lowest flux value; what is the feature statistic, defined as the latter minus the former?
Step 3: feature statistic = -5.7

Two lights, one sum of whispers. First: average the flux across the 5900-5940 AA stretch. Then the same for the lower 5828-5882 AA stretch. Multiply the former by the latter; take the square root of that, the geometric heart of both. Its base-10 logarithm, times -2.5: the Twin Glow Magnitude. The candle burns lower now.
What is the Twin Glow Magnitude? -2.69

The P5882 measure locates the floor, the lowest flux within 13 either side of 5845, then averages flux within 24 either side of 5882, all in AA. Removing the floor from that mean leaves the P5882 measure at 1.80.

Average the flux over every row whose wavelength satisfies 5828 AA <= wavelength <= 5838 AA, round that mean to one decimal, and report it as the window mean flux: 11.5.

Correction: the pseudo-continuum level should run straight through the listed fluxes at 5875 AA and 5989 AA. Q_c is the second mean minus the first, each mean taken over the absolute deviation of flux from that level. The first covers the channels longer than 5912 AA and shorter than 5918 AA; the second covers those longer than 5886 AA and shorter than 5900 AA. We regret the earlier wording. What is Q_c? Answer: 1.4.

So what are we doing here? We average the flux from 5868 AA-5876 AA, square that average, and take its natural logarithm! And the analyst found 5.08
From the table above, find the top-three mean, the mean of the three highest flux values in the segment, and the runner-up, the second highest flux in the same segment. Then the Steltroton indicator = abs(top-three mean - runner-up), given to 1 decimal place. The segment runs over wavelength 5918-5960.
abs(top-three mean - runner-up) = 0.0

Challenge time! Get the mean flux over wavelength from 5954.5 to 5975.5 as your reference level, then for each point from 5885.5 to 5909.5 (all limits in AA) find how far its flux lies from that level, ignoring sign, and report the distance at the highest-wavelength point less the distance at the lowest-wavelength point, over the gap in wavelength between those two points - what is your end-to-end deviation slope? 0.13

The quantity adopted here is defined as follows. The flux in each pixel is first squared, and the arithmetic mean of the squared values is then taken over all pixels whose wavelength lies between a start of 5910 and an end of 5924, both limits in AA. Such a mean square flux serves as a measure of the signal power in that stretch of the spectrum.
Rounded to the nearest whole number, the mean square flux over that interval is 129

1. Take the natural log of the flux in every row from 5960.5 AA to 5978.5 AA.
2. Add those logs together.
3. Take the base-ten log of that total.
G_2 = 1.17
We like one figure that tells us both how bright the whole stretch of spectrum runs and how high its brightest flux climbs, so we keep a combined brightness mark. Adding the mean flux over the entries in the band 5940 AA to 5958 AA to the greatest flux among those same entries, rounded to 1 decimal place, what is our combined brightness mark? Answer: 24.6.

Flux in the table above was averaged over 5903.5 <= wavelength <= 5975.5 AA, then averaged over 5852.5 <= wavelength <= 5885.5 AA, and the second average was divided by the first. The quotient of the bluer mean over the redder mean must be 1.08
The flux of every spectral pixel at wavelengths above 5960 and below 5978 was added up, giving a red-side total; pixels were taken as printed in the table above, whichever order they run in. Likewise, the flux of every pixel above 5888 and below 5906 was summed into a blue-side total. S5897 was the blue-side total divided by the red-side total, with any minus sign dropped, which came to 0.99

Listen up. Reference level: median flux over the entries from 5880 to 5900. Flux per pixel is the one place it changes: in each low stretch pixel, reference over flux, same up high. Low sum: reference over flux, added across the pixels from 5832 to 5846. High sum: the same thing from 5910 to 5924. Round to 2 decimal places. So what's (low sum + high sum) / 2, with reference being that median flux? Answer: 4.76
